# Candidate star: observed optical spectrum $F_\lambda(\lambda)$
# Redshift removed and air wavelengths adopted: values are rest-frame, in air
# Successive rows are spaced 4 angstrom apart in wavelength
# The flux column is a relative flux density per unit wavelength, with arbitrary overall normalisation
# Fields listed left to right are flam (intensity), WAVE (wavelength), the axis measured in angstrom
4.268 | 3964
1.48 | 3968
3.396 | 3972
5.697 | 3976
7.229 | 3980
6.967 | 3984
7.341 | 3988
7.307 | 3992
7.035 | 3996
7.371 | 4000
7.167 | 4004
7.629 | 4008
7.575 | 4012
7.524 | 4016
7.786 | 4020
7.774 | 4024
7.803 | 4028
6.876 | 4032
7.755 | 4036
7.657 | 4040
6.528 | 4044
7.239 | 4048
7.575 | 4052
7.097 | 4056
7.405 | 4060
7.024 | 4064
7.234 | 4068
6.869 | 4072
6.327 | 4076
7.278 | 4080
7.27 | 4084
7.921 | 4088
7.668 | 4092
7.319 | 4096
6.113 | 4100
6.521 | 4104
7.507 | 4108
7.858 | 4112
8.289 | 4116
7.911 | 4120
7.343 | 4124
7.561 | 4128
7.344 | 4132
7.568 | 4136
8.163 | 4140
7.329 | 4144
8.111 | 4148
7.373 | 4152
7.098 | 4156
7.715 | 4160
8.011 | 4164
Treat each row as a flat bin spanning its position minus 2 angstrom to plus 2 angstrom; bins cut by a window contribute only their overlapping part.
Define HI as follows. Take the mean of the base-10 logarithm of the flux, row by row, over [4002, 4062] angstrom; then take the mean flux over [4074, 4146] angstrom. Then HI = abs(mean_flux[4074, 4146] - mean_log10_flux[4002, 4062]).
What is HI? 6.53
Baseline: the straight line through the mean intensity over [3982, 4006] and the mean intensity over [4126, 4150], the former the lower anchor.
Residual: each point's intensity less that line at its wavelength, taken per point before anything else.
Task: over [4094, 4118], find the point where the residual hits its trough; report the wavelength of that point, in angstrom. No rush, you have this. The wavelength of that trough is 4100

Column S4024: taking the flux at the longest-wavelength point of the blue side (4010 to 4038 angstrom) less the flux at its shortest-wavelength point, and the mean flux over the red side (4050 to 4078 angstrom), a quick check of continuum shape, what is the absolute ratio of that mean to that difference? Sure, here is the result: 39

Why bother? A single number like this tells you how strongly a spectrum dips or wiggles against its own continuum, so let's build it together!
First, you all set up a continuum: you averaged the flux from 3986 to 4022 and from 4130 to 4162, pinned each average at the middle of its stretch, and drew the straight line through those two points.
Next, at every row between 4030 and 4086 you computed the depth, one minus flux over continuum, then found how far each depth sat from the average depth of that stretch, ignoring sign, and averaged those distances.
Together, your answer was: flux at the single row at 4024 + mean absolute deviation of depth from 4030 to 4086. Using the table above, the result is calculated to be 7.82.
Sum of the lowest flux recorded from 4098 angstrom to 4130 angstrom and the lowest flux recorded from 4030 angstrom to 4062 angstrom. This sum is 12.6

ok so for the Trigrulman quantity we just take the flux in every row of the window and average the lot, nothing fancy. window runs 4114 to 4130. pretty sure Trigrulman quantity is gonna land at 7.78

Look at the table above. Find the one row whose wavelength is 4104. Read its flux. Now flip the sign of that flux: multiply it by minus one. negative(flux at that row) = -6.52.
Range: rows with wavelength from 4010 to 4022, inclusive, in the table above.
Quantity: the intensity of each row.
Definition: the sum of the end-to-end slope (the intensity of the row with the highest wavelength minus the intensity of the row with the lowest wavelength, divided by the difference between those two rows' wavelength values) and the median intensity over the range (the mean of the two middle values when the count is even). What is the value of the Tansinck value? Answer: 7.60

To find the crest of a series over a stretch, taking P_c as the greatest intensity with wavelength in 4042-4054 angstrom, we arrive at 7.575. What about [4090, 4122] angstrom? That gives 8.289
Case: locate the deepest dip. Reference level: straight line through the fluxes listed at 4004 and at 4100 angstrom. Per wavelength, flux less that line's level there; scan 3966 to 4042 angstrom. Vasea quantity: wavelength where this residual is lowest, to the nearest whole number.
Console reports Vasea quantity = 3968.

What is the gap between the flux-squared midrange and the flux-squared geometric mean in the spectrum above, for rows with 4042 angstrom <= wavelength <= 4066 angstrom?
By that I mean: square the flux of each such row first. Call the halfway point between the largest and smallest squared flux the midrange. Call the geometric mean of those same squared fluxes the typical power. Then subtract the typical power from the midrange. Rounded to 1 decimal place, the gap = -0.9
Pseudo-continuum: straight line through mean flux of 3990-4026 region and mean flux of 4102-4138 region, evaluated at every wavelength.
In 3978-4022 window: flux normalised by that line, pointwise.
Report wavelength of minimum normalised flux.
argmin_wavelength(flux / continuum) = 3984 angstrom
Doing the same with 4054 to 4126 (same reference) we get 4100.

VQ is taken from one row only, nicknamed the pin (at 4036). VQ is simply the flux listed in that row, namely 7.755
